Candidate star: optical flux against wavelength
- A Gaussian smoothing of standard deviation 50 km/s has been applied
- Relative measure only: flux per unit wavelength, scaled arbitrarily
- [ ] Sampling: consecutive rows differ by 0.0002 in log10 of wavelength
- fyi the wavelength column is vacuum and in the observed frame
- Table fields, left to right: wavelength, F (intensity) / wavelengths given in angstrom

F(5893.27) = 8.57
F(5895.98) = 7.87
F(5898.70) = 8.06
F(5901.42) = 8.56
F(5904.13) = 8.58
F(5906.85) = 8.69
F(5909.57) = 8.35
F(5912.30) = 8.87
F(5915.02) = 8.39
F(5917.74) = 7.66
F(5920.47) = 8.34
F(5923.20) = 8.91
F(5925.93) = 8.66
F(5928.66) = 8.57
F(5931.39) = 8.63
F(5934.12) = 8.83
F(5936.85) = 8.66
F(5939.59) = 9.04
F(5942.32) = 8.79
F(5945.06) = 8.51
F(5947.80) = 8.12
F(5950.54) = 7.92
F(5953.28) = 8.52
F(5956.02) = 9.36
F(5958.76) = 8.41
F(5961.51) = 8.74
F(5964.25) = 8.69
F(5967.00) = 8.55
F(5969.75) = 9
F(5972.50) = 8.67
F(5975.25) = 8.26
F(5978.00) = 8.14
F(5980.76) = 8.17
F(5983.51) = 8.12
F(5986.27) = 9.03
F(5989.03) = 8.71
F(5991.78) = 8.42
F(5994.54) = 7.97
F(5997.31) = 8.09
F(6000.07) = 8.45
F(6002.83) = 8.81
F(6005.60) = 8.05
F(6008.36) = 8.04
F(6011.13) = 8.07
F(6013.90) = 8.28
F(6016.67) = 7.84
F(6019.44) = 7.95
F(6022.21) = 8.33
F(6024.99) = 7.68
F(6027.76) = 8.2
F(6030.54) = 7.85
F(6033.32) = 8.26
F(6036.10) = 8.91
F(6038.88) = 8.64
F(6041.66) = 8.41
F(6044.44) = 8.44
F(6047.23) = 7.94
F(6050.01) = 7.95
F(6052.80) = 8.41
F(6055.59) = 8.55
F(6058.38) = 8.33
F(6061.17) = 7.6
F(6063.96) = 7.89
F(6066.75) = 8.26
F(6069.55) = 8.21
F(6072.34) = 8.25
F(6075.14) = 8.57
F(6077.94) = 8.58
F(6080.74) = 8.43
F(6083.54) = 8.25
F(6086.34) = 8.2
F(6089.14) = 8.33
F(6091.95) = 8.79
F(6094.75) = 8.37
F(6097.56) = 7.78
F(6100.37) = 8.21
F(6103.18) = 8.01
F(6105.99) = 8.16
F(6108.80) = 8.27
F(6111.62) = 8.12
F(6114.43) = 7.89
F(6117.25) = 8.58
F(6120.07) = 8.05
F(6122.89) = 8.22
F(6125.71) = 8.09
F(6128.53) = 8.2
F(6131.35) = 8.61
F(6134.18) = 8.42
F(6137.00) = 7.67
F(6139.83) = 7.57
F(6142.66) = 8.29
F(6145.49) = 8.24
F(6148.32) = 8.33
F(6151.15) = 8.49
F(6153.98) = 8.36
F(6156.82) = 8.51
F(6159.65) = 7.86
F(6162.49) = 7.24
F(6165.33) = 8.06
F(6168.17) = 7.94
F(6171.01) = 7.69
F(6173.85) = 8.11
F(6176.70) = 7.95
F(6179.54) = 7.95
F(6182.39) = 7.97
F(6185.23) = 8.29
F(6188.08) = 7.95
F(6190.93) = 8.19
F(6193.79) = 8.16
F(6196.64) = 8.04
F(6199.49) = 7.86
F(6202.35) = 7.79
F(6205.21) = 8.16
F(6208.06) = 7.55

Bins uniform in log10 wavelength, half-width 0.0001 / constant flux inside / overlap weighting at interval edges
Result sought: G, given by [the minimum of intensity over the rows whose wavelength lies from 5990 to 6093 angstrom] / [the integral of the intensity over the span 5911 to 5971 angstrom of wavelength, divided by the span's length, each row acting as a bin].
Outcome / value 0.884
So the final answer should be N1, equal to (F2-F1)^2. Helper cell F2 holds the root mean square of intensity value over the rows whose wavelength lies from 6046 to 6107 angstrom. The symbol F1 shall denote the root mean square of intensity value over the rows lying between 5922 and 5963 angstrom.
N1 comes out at 0.17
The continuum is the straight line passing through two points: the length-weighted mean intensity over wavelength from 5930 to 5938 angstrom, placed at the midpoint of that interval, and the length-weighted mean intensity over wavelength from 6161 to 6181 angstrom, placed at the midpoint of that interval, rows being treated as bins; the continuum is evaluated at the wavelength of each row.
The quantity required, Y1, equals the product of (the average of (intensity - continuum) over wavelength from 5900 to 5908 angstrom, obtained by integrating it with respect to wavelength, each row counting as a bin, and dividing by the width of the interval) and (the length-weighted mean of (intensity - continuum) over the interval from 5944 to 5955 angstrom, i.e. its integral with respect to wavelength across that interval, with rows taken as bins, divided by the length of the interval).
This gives 0.080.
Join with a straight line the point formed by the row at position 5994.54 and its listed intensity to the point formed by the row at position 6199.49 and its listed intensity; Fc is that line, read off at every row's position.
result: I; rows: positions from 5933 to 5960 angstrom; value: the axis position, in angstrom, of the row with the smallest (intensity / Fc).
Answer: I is 5950.54 angstrom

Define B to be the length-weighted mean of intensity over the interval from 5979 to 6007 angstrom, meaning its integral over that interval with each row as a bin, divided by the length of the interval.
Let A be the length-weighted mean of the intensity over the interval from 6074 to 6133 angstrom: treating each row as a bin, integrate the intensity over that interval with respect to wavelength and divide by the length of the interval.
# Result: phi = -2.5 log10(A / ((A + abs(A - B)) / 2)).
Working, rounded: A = 8.27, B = 8.4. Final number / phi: -0.739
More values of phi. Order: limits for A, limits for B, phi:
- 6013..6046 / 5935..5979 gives -0.706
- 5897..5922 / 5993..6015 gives -0.731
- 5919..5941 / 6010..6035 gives -0.675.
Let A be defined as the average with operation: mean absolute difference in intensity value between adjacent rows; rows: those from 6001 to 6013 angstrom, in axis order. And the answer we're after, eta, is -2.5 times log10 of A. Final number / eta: 1.44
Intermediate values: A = 0.267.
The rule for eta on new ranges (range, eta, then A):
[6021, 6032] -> 0.74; 0.507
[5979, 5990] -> 0.92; 0.427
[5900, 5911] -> 2.01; 0.157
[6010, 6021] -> 1.49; 0.253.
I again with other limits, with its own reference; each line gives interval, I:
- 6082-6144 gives 6139.83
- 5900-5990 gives 5917.74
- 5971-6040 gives 6024.99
